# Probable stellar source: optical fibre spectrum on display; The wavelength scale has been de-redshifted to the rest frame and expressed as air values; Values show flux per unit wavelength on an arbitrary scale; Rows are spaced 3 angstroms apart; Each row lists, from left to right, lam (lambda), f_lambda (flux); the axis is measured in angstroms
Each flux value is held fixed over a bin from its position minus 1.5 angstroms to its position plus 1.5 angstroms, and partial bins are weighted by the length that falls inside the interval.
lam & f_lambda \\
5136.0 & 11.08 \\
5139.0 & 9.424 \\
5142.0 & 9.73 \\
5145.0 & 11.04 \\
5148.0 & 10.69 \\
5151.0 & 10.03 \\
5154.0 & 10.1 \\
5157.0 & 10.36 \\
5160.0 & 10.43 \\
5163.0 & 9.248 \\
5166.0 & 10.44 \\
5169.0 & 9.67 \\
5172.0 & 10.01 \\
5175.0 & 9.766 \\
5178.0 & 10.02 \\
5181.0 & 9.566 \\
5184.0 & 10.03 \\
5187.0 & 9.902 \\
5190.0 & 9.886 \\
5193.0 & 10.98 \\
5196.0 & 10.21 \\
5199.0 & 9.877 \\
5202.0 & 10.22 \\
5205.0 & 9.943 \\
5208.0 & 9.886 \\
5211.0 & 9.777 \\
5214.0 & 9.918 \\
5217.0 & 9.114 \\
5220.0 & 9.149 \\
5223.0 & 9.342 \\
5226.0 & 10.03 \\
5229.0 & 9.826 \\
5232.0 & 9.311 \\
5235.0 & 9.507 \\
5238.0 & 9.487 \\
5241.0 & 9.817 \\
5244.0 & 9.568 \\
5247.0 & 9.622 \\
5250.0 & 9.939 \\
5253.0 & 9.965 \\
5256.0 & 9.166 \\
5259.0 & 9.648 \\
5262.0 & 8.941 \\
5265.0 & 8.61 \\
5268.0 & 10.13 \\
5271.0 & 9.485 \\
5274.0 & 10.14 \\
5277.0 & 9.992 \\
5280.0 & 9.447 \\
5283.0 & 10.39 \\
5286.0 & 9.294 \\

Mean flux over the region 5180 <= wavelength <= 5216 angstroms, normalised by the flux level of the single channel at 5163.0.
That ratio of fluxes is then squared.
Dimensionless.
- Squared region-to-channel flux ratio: 1.17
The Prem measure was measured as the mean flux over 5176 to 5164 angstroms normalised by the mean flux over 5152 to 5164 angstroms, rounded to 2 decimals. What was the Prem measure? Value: 0.99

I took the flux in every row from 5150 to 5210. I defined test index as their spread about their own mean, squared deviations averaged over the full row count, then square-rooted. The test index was 0.36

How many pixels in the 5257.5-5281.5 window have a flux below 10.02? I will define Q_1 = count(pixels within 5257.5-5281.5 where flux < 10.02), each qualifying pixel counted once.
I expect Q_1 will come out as 6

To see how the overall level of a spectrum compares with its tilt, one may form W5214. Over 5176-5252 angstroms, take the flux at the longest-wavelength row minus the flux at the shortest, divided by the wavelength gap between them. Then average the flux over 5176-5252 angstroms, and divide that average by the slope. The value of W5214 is -8709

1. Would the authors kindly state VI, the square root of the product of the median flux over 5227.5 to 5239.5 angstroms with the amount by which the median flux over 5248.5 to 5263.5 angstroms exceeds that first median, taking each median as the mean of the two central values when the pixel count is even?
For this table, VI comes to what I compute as 1.20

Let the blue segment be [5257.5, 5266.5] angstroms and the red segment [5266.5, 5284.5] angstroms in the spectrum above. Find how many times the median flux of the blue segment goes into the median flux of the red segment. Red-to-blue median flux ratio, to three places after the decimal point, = 1.125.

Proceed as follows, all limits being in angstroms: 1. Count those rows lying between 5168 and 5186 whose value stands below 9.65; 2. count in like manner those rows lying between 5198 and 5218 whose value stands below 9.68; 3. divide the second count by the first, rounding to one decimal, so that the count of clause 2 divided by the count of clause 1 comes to 1.0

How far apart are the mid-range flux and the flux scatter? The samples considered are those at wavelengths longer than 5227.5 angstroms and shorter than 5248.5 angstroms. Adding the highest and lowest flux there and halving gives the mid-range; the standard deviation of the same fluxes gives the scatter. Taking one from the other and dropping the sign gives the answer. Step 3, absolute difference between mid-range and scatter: 9.4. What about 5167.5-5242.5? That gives 9.7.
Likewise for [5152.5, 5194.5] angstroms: 9.7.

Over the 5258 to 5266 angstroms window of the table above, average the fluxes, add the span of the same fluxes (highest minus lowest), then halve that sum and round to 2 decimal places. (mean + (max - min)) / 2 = 5.05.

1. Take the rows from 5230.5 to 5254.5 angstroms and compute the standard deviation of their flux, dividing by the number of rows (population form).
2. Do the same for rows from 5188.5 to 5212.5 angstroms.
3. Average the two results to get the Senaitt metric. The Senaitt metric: 0.29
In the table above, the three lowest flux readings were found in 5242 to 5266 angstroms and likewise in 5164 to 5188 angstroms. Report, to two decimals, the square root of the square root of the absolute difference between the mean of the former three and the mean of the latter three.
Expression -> 0.93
